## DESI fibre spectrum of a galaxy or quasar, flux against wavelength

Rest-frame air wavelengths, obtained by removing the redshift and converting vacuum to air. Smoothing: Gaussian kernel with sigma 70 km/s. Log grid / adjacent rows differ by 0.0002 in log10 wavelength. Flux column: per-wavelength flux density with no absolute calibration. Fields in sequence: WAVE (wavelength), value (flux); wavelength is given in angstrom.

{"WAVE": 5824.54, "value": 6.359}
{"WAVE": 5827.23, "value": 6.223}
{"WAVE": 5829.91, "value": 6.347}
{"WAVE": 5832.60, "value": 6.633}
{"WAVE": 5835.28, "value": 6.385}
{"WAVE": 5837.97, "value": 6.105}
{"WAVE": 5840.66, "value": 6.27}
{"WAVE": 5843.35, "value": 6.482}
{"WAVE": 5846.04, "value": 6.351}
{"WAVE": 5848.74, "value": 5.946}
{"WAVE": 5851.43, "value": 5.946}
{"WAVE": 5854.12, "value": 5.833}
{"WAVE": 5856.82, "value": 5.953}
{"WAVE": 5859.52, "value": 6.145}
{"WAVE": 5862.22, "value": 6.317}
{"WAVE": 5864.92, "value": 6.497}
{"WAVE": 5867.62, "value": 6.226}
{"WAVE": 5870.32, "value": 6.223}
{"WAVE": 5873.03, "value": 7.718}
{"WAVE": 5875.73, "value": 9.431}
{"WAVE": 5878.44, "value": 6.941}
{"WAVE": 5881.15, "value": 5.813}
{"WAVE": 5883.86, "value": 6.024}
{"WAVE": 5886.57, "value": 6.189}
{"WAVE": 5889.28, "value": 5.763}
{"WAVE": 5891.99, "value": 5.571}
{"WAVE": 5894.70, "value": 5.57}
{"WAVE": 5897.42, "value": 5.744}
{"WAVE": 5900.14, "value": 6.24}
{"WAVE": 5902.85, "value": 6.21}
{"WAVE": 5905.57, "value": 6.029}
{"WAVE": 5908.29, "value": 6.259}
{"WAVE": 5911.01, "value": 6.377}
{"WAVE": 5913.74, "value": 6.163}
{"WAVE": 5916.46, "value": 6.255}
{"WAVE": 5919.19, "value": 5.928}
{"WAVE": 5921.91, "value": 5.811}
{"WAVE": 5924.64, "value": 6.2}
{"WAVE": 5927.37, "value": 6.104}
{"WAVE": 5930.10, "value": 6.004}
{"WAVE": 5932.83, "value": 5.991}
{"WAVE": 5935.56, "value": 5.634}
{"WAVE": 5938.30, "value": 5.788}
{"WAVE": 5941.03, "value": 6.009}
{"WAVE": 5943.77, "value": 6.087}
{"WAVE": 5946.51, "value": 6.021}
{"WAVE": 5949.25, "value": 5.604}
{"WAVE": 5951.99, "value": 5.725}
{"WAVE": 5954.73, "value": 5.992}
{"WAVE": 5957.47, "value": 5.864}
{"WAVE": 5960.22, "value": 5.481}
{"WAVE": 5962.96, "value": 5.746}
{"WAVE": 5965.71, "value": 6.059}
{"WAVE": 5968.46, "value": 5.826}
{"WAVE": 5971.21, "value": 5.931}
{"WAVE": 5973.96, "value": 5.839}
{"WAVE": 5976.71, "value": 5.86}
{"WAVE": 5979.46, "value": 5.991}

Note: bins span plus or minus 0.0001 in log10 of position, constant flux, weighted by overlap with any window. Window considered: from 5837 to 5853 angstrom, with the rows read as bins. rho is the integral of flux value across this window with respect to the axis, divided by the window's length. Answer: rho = 6.18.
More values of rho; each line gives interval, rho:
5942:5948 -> 6.04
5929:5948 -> 5.93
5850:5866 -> 6.11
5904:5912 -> 6.21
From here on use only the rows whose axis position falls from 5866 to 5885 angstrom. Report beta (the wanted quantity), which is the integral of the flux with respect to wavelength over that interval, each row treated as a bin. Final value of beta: 131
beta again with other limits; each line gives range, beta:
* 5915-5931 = 97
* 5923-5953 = 178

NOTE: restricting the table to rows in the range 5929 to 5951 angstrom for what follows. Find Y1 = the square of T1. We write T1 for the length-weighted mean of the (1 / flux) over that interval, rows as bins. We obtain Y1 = 0.0289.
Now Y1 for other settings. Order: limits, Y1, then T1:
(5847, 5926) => 0.0261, 0.162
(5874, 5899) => 0.0260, 0.161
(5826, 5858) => 0.0260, 0.161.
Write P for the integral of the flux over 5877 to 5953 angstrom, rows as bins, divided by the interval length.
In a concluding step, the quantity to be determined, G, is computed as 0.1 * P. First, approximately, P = 6.0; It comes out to 0.60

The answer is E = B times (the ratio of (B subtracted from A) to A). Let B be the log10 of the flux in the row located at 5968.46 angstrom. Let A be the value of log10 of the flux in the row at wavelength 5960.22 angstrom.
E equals -0.027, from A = 0.739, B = 0.765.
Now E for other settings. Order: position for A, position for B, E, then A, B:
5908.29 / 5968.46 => 0.030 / 0.797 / 0.765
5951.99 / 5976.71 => -0.010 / 0.758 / 0.768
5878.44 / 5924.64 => 0.046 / 0.841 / 0.792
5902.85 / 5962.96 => 0.032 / 0.793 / 0.759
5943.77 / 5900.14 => -0.011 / 0.784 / 0.795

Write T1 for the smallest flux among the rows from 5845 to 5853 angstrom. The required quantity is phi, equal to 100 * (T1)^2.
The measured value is 3535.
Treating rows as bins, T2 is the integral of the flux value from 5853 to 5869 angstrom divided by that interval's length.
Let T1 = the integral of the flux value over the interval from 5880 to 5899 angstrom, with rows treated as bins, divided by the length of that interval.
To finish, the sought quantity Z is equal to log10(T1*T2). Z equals 1.55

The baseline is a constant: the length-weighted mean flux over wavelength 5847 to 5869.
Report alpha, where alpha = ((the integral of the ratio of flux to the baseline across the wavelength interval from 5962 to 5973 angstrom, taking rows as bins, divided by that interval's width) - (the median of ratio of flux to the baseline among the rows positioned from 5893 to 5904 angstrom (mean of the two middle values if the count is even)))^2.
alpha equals 0.0002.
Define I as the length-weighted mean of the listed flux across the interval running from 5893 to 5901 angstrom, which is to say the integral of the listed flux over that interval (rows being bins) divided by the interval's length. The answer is 5.81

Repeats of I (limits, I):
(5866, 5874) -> 6.67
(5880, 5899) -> 5.82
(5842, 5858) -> 6.09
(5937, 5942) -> 5.90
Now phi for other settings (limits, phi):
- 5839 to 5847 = 3931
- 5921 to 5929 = 3377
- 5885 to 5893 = 3104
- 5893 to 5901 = 3102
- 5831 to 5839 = 3727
